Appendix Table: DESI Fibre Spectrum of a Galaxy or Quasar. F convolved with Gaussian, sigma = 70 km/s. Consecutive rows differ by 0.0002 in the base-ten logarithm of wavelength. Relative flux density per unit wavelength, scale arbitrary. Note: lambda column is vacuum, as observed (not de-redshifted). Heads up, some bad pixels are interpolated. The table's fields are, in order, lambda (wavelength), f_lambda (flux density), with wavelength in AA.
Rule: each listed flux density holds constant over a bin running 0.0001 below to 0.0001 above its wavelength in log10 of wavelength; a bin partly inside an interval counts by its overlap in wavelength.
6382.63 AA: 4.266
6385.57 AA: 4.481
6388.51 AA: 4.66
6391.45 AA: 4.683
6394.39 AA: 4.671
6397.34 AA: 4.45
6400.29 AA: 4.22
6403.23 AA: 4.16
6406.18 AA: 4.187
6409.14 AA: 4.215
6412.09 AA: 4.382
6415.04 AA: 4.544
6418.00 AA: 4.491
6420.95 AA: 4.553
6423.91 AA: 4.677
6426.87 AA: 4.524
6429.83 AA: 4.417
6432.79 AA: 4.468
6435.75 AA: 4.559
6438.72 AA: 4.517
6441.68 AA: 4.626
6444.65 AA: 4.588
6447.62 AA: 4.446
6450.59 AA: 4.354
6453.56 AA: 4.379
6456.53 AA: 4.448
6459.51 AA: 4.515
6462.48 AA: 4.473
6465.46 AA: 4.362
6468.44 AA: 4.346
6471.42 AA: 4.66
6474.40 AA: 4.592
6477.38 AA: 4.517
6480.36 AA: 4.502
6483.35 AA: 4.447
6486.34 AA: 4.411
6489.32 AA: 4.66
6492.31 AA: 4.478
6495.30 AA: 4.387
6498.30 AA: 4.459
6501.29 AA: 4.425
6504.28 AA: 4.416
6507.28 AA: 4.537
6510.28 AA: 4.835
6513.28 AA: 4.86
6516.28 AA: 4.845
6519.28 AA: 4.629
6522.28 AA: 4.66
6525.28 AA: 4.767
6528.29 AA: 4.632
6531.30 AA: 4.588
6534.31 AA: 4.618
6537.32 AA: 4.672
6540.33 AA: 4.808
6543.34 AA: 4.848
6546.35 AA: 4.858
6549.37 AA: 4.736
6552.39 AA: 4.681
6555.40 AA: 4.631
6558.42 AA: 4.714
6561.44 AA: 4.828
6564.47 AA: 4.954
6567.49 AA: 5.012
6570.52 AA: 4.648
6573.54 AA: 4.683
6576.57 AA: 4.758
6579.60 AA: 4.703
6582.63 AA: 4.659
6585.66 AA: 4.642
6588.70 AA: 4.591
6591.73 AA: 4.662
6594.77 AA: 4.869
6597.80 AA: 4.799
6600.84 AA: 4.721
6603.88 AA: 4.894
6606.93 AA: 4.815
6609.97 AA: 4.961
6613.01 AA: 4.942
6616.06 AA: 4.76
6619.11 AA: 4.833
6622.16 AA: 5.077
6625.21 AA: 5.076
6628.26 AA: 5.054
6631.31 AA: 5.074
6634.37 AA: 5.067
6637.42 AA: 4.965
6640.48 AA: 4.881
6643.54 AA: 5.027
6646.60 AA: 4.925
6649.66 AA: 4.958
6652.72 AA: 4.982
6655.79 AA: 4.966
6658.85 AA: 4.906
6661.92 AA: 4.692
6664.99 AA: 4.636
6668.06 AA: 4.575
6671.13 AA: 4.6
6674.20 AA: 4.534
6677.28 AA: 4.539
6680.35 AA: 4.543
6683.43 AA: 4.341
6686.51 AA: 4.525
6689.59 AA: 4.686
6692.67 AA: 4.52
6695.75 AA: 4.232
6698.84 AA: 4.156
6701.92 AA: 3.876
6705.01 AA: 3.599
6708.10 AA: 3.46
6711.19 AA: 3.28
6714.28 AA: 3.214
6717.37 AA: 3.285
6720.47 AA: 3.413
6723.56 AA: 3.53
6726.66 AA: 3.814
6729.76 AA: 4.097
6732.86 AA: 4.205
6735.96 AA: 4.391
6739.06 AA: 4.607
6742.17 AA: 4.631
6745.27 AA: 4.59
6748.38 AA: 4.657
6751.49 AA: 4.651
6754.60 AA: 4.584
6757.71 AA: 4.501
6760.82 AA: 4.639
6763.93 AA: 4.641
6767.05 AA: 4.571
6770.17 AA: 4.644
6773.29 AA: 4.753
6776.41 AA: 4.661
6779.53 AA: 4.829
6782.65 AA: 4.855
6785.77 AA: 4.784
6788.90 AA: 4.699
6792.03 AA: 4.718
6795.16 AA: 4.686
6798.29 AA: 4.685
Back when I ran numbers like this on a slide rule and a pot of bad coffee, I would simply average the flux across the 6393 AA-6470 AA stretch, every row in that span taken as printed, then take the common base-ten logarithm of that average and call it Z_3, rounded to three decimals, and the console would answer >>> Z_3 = 0.648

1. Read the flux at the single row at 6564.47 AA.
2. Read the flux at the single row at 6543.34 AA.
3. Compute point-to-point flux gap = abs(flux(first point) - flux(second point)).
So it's 0.11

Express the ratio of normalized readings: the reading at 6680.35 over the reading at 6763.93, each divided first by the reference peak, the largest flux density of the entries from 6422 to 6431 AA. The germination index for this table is 0.98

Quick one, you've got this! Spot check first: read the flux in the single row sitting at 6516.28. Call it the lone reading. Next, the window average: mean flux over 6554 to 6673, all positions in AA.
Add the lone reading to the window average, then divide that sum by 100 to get 0.097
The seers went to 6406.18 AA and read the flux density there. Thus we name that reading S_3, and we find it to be 4.187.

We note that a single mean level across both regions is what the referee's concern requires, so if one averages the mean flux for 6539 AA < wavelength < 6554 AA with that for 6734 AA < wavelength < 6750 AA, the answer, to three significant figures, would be 4.68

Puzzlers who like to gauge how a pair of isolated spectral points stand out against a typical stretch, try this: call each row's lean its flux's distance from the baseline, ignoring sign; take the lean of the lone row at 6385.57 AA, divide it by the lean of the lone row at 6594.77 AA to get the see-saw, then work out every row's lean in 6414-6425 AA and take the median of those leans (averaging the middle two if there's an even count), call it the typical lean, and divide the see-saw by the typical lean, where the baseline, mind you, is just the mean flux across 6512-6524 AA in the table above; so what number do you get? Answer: 11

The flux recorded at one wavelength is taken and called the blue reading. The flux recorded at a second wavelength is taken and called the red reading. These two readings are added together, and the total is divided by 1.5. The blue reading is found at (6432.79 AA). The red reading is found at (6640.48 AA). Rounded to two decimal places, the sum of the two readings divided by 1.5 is 6.23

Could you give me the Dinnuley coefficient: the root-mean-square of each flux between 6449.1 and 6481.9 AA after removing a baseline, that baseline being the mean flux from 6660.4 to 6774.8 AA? 0.22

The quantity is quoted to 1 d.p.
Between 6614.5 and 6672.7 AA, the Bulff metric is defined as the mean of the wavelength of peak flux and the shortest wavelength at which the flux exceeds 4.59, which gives 6619.1 AA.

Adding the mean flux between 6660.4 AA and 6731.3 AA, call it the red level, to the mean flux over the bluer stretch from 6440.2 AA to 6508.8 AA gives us 8.57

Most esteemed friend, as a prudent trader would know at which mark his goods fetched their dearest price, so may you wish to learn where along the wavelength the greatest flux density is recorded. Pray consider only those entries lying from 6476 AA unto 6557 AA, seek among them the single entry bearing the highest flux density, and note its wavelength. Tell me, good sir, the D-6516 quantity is 6513.28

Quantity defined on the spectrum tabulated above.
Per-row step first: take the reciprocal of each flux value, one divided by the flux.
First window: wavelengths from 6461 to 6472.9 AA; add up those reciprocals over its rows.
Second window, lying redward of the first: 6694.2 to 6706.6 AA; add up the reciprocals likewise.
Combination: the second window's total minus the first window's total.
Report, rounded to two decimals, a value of 0.12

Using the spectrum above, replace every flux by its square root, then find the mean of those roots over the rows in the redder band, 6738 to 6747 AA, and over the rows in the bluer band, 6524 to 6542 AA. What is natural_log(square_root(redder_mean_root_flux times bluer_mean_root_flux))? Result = 0.768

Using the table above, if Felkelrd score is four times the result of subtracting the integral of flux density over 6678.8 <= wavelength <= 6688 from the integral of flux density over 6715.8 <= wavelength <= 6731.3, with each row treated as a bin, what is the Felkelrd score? 60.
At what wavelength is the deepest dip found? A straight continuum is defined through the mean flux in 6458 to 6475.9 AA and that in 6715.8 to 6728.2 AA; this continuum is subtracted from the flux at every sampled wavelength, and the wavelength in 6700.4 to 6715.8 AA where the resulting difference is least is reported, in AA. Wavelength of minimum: 6714.28 AA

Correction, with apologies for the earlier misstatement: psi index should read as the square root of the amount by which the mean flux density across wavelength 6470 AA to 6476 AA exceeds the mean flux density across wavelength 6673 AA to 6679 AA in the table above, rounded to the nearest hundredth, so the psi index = 0.30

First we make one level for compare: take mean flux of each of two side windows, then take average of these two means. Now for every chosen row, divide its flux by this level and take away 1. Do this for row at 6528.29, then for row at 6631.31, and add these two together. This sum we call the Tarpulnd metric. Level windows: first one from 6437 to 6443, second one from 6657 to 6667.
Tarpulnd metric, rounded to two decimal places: 0.08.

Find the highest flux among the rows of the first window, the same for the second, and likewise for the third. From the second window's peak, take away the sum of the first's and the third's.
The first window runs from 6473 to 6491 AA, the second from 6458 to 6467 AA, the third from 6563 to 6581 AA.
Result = -5.2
